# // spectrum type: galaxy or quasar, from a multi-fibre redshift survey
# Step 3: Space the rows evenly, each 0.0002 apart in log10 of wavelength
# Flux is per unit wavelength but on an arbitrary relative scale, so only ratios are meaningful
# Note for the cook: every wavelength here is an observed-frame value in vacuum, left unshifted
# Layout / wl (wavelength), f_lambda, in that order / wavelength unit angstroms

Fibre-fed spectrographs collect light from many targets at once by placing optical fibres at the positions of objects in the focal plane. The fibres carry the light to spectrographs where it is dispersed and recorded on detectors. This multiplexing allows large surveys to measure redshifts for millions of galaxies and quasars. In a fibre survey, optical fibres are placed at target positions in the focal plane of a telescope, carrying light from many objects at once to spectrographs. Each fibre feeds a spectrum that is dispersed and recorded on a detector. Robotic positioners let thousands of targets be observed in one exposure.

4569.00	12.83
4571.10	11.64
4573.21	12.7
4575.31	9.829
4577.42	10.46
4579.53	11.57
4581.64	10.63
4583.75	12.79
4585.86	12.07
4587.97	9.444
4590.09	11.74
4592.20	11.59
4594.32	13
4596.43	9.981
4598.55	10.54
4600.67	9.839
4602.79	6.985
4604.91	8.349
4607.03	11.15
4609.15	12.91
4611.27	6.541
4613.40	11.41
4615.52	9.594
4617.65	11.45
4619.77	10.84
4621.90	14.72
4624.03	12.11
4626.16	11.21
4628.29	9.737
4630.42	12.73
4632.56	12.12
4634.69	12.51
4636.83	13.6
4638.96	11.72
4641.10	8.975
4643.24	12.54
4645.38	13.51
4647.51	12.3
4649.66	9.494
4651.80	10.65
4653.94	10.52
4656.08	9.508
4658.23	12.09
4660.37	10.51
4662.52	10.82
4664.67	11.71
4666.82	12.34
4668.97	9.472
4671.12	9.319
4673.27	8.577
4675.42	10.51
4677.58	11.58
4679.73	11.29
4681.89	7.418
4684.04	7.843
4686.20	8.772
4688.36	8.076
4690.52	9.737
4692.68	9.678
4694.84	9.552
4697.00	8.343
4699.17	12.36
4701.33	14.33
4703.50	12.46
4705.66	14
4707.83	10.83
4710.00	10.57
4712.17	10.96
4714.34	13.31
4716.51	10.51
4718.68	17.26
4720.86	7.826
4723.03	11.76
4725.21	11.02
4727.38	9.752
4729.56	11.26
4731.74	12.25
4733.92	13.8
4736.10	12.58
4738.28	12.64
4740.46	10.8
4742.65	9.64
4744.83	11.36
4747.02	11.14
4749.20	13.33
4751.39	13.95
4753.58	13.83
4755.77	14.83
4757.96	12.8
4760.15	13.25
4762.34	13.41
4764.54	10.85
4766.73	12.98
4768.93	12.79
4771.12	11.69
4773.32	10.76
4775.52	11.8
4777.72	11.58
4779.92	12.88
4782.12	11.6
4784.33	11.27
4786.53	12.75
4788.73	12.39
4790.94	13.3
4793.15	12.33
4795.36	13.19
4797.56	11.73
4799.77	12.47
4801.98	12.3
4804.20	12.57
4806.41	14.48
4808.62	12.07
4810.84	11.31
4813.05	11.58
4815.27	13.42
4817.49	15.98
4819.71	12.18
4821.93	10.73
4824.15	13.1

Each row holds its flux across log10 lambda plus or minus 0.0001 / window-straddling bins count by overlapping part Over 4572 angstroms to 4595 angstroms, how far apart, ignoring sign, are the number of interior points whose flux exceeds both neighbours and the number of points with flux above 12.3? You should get 0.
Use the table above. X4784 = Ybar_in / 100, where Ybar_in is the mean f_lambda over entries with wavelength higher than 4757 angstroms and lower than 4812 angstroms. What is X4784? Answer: 0.123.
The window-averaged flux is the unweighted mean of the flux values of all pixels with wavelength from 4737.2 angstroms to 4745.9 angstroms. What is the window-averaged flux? 11.1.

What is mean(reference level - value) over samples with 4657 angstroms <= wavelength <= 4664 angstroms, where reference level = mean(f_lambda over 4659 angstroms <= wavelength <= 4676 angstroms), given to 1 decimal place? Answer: -0.7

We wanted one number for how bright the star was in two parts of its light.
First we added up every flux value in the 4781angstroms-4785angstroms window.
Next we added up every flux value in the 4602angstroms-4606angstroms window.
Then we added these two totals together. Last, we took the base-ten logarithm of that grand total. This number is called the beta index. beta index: 1.58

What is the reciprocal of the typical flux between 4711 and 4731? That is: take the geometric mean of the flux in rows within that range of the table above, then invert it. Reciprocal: 0.089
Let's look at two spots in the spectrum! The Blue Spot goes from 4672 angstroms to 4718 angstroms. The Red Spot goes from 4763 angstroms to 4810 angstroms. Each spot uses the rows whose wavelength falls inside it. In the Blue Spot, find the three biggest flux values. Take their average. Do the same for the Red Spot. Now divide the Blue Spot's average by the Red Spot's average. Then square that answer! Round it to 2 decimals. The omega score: 1.03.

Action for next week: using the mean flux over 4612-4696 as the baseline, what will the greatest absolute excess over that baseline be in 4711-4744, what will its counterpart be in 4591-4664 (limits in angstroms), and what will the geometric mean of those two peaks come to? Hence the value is 5.24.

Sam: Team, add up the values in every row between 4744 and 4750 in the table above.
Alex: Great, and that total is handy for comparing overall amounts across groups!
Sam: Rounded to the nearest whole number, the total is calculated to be 36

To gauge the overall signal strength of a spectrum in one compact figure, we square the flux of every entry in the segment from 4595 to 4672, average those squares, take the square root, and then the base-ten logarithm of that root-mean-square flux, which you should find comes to 1.04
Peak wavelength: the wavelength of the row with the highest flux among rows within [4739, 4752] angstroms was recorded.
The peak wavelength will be 4751.39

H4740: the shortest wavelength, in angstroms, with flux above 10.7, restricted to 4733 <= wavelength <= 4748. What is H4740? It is 4733.92 angstroms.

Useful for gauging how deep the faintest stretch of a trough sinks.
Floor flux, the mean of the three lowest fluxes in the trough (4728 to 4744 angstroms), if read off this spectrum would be 10.6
